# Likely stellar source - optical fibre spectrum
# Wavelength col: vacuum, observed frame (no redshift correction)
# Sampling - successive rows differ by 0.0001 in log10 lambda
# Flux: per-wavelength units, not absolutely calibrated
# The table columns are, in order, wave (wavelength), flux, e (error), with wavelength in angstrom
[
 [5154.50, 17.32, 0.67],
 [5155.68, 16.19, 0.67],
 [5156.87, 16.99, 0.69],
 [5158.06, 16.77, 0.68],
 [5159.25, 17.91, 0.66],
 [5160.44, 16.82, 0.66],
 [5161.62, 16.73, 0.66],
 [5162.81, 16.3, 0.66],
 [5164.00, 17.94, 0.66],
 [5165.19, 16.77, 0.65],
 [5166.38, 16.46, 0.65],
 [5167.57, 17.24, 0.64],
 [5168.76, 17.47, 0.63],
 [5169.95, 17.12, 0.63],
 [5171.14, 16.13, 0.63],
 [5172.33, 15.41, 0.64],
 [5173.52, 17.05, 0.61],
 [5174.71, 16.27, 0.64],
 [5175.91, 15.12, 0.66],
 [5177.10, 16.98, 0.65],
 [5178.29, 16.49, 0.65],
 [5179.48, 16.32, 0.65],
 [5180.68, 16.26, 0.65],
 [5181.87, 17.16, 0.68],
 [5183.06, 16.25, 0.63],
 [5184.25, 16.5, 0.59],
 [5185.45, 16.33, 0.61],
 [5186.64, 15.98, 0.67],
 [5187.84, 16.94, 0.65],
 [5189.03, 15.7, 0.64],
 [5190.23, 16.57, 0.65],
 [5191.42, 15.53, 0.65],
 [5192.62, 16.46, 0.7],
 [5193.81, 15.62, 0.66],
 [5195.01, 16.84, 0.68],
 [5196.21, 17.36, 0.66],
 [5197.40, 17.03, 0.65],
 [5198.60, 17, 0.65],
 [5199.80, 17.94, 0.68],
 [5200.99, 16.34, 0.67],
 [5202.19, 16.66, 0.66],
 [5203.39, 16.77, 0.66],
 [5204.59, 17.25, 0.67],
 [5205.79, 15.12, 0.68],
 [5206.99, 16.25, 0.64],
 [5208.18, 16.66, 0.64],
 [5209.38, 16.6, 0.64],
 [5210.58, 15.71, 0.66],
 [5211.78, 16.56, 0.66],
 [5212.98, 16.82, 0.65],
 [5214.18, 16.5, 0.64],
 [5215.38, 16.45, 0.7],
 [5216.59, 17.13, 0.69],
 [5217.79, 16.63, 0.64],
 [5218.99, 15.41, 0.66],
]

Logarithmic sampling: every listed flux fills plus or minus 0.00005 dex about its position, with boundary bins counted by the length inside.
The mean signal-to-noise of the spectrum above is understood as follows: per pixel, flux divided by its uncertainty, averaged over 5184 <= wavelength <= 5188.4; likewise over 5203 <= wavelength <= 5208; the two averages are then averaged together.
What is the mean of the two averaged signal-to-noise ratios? 25.4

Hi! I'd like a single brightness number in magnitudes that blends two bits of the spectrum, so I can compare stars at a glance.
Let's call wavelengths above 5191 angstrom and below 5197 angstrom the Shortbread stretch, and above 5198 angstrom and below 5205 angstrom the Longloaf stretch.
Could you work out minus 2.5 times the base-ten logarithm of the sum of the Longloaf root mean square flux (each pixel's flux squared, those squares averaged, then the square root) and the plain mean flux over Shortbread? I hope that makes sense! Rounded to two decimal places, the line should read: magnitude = -3.81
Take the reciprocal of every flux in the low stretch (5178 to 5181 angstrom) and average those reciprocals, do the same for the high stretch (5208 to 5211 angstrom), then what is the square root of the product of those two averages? 0.0612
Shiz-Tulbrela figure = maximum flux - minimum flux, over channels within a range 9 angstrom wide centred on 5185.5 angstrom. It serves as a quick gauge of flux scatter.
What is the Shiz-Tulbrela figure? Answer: 1.46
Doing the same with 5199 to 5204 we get 1.60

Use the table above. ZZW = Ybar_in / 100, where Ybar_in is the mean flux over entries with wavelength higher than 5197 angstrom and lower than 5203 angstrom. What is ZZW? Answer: 0.170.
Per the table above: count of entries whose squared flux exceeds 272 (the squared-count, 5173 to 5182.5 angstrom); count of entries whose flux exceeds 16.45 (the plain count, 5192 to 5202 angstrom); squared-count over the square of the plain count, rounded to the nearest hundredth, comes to 0.08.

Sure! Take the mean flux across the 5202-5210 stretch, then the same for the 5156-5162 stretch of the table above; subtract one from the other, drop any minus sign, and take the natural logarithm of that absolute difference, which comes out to -0.6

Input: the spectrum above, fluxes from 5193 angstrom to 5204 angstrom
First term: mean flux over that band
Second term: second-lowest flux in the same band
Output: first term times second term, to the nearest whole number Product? 275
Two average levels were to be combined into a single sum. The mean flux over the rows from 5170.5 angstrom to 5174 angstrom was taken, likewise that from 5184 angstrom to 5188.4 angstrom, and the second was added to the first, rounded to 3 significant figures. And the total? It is 32.6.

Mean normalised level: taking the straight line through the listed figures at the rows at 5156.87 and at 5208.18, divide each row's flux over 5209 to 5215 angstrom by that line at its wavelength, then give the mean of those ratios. 0.99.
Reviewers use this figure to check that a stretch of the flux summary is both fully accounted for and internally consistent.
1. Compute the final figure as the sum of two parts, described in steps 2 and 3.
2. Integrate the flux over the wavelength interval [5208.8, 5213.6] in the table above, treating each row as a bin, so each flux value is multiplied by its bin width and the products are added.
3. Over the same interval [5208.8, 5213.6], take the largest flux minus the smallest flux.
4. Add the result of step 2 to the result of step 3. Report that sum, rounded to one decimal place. 79.9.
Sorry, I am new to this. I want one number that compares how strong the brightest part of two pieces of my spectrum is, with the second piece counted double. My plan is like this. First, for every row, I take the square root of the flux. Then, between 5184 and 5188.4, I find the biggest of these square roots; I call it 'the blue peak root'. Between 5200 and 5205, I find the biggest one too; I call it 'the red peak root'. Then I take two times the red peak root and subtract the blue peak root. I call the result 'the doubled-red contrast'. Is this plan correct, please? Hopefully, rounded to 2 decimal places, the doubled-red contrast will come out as 4.19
